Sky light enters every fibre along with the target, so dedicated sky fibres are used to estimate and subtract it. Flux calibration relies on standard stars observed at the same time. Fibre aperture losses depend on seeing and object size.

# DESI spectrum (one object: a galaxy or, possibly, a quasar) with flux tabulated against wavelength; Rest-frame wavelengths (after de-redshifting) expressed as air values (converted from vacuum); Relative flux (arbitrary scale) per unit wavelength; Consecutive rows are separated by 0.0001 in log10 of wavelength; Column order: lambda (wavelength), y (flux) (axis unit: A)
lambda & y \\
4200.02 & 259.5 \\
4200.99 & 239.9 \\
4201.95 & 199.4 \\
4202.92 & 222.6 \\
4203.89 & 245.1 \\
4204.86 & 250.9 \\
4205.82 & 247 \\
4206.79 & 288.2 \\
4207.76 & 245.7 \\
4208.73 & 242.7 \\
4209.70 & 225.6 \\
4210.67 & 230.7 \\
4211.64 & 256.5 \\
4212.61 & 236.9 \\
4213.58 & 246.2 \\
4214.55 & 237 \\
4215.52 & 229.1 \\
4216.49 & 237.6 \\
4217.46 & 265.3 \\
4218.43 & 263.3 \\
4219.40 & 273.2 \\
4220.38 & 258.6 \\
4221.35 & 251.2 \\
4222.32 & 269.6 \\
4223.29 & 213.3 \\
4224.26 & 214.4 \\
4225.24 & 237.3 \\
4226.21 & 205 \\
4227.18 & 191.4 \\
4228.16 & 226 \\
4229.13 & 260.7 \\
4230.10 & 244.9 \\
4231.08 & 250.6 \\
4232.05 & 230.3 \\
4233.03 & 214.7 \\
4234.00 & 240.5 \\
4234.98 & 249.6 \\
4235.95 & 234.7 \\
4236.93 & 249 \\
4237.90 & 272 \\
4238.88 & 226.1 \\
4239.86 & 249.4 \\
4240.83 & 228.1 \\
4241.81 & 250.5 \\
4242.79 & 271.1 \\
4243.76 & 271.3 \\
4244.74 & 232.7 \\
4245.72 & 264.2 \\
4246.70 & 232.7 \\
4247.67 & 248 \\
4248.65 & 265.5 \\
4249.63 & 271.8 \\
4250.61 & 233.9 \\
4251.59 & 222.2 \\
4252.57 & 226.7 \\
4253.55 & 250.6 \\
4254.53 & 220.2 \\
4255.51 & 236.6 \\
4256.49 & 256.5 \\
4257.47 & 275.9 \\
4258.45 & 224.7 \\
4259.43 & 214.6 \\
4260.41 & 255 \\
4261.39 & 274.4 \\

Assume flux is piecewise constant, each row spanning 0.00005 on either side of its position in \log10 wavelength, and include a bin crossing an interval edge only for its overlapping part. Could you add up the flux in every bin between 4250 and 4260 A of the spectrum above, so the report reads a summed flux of 2362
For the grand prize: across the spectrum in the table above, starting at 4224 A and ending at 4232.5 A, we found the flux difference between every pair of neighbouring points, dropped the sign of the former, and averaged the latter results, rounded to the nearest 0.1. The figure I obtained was 22.5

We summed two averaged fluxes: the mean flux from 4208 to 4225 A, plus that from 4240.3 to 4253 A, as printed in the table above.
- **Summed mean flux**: 492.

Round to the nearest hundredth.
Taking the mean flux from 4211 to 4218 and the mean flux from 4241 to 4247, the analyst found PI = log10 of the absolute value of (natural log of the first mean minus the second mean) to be 2.39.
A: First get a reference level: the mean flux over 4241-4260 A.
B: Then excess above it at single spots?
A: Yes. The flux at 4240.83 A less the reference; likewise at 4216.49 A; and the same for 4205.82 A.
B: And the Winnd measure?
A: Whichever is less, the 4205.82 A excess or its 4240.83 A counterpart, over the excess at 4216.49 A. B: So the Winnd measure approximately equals 2.2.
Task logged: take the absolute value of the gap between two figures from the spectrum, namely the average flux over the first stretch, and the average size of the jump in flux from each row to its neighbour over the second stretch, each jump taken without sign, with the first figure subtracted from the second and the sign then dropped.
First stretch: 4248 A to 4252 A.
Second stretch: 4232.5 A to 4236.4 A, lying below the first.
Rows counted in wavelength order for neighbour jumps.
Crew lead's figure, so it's 232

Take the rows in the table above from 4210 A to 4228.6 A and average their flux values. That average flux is 239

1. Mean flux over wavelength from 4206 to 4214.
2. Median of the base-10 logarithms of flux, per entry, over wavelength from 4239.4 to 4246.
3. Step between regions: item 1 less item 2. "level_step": 244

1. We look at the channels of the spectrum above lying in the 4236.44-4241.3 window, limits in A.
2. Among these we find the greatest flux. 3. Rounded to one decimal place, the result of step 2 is 272.0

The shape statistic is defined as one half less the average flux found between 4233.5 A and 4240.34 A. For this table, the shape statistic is -245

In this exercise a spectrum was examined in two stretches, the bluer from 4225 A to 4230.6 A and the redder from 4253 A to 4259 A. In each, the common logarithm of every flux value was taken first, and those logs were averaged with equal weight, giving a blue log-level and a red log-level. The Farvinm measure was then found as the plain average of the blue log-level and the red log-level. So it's 2.370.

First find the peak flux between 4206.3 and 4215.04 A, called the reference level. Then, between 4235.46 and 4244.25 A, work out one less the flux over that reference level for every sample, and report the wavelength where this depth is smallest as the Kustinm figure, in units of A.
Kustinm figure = 4237.90 A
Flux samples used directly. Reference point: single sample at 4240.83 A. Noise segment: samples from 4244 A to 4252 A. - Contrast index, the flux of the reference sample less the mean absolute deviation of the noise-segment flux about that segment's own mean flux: 212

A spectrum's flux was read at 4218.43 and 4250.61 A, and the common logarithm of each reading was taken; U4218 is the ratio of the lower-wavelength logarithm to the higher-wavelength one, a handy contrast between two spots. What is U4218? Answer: 1.022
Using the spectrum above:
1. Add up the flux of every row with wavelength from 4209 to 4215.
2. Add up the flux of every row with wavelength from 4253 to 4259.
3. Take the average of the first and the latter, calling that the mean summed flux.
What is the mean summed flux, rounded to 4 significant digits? 1449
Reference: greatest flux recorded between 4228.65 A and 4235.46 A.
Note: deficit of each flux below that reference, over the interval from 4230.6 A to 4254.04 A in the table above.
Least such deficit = -11.3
